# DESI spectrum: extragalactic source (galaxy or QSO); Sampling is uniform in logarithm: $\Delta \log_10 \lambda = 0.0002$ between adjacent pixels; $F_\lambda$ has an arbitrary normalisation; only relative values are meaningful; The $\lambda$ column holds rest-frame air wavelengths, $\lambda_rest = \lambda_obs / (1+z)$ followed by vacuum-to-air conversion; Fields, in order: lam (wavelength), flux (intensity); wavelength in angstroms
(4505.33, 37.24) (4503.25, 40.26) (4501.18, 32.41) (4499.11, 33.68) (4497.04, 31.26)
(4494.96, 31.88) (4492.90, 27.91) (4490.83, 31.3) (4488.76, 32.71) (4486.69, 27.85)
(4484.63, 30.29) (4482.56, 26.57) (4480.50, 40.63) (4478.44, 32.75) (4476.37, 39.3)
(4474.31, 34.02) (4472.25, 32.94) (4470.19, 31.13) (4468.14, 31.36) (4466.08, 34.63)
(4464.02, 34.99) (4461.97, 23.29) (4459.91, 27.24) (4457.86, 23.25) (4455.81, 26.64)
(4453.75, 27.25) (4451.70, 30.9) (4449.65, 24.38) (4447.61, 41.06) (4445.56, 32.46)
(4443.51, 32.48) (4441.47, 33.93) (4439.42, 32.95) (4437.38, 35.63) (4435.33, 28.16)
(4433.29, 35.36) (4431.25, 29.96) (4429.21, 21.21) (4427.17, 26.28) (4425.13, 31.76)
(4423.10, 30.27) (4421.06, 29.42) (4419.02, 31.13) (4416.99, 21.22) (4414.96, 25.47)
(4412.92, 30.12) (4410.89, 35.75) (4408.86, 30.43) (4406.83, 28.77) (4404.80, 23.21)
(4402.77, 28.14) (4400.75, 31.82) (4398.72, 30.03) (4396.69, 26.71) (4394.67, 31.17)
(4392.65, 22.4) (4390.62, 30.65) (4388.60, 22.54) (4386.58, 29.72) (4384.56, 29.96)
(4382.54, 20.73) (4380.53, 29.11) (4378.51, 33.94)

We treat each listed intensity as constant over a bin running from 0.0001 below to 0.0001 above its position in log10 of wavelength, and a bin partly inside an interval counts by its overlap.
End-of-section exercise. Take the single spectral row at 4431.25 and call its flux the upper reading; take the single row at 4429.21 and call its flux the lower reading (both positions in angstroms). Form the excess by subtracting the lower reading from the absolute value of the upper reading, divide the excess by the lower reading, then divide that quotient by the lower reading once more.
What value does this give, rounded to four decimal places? 0.0195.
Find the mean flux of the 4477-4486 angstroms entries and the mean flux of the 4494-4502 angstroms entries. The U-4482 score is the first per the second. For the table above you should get 1.01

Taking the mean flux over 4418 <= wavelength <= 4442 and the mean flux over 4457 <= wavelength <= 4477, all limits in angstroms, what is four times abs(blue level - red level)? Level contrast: 3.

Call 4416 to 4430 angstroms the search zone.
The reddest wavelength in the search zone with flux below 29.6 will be 4429.21 angstroms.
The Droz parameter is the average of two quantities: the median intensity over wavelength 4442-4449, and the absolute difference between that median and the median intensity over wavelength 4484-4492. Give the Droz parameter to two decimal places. 17.08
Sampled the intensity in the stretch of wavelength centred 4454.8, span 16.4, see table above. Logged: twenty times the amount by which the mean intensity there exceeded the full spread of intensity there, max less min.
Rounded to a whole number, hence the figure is 204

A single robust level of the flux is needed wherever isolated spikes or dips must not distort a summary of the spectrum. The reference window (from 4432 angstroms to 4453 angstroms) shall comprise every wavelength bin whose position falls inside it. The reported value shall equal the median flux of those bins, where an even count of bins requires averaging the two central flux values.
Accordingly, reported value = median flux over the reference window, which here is 32.7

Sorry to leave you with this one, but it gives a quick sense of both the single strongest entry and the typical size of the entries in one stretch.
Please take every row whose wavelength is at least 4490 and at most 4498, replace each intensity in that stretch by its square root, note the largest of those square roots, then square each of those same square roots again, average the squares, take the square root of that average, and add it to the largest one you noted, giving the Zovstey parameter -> 11.2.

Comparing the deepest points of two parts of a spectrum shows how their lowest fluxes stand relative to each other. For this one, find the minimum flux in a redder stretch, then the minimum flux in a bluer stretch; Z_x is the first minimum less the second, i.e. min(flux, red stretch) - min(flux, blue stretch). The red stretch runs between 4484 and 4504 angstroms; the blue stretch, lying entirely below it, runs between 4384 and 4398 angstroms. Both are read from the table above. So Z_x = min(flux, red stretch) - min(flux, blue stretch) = 5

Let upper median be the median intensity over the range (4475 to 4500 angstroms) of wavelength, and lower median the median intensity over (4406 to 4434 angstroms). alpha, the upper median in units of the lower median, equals 1.05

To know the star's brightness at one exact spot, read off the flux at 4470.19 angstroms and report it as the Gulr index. 31.13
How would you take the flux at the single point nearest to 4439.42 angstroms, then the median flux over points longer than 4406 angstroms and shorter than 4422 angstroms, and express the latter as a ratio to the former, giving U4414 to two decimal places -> 0.90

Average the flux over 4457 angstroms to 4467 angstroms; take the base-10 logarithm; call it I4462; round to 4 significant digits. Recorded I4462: 1.458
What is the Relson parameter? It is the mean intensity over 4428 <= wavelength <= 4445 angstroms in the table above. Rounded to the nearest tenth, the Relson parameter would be 31.2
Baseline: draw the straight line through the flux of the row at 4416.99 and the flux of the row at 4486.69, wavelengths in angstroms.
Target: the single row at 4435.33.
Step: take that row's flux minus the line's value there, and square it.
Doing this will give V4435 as 27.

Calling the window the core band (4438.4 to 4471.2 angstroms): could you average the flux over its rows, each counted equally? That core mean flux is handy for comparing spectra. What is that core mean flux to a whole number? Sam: 30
